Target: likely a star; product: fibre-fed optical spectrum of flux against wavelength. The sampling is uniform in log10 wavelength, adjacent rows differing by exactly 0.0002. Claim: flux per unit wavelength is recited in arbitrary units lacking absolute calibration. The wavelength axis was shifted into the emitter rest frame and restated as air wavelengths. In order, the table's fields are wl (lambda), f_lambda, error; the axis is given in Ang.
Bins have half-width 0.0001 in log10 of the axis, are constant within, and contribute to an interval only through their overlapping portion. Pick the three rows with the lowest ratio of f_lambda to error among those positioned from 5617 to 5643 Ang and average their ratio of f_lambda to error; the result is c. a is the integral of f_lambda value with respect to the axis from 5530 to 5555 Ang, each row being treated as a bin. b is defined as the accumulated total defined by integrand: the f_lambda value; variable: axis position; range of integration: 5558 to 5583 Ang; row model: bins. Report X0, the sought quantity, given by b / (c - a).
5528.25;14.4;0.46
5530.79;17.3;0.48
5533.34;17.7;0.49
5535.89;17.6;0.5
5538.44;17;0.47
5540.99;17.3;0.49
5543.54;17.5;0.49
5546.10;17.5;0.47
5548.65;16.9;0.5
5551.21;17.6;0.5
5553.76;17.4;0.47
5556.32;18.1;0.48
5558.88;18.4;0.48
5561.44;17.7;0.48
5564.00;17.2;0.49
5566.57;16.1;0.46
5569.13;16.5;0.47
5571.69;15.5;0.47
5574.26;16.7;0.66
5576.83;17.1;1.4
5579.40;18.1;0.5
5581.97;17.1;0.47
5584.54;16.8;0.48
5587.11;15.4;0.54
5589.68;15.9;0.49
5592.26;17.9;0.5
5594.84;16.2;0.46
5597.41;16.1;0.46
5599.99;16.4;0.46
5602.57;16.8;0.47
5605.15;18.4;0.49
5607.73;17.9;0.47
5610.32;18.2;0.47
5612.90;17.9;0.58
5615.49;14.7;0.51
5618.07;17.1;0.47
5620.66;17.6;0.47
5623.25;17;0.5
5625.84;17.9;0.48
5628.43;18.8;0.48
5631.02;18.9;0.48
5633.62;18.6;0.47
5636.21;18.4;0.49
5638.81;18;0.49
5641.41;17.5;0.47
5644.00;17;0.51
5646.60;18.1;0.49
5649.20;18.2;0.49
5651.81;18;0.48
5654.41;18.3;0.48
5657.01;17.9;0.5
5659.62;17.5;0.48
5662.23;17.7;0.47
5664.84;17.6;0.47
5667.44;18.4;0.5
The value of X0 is -1.07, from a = 435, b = 425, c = 35.7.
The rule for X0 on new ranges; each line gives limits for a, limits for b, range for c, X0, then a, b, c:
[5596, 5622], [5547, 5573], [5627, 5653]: -1.09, 445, 446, 35.7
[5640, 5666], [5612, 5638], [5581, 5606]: -1.07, 462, 460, 32.0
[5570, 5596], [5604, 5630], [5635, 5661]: -1.15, 433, 457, 35.2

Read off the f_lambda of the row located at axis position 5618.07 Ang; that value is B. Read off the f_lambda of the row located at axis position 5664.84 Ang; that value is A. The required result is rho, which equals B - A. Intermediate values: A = 17.6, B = 17.1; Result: -0.5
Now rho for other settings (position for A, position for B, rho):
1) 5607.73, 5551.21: -0.3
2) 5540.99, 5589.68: -1.4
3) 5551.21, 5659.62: -0.1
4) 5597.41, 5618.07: 1.0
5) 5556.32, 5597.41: -2.0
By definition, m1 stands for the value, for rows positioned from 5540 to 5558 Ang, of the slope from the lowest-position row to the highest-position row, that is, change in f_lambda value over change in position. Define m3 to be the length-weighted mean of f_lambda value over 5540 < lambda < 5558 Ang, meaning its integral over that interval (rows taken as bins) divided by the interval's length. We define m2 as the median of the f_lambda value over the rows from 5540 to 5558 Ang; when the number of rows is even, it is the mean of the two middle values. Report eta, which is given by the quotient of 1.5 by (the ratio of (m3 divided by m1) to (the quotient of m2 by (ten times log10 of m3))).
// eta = 0.006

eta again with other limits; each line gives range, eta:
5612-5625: -0.011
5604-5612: -0.005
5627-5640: -0.009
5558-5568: -0.037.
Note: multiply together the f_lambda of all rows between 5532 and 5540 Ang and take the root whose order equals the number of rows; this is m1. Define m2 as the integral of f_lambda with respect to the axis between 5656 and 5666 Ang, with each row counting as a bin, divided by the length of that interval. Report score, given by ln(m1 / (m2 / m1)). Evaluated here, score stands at 2.85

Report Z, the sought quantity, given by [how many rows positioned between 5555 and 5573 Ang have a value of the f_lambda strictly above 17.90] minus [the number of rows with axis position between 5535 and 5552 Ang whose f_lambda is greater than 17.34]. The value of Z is -2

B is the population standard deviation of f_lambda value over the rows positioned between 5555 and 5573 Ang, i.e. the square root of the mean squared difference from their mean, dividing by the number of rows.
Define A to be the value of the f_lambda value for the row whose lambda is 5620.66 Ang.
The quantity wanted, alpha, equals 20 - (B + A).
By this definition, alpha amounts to 1.4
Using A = 17.6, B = 1.00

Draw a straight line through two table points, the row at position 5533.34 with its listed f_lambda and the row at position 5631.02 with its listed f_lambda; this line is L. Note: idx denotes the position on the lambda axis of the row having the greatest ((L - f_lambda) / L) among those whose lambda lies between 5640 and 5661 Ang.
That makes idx 5644.00 Ang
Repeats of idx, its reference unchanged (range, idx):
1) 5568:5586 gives 5571.69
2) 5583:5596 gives 5587.11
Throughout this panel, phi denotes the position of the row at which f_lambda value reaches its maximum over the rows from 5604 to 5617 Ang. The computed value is 5605.15 Ang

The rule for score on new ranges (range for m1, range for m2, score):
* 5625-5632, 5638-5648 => 2.97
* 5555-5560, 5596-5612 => 2.96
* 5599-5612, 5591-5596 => 2.89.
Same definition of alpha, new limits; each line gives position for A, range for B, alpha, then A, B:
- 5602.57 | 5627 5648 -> 2.6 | 16.8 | 0.61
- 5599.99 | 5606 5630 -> 2.5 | 16.4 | 1.10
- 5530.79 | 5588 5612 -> 1.8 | 17.3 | 0.94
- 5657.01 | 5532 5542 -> 1.8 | 17.9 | 0.27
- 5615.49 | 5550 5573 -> 4.4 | 14.7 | 0.90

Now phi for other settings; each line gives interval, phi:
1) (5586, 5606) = 5605.15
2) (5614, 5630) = 5628.43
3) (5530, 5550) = 5533.34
